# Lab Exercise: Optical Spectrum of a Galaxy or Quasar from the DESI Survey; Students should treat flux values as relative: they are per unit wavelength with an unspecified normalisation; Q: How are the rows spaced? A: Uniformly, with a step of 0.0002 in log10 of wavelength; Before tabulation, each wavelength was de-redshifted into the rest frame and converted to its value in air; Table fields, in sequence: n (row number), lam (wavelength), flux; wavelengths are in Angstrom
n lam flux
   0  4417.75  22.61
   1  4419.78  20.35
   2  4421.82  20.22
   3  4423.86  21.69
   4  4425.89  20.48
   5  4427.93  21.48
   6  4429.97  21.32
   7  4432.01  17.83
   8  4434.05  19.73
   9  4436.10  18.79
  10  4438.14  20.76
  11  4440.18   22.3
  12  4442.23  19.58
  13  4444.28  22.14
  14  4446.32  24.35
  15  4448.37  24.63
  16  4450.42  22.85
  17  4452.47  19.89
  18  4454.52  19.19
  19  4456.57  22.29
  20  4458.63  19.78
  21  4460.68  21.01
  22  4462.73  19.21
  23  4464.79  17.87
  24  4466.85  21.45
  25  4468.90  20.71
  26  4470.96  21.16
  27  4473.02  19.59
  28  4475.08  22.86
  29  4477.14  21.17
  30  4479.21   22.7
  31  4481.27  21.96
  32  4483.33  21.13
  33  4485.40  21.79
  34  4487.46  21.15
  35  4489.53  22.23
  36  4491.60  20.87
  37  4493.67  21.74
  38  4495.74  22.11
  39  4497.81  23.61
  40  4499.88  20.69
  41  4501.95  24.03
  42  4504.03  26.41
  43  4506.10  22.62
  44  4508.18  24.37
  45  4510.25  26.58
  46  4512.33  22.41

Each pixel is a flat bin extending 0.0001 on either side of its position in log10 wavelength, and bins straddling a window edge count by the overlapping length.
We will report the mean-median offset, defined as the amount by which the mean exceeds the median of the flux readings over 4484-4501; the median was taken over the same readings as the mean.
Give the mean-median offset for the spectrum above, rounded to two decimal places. 0.01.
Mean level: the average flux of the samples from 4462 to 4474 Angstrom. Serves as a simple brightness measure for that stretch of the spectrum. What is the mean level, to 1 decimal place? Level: 20.0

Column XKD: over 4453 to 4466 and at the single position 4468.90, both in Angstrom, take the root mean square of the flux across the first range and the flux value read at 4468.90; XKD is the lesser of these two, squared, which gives 398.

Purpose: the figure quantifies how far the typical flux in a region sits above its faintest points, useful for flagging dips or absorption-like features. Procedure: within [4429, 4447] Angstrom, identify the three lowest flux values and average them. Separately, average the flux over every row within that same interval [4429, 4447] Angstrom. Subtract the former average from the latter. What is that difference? 2.0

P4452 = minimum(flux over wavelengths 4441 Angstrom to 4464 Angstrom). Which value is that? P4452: 19.19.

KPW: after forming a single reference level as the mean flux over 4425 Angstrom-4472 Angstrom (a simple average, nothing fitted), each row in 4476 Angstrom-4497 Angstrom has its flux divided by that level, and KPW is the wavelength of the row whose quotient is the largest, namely 4479.21 Angstrom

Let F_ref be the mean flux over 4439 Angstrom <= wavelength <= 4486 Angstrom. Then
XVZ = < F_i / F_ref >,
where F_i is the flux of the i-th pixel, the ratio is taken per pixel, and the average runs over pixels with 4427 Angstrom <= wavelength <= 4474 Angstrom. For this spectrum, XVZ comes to 0.98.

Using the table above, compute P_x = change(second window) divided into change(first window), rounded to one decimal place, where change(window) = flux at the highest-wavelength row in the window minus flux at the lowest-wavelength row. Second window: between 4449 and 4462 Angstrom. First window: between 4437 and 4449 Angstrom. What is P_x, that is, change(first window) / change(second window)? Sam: -2.1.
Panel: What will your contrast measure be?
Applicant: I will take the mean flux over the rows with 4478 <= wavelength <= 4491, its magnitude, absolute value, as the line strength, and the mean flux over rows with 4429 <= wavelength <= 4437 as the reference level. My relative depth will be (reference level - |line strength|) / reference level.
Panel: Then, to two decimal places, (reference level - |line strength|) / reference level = -0.12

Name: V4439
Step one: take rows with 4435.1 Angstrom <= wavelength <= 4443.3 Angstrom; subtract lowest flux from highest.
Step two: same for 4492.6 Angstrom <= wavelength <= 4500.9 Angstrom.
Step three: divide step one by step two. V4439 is 1.2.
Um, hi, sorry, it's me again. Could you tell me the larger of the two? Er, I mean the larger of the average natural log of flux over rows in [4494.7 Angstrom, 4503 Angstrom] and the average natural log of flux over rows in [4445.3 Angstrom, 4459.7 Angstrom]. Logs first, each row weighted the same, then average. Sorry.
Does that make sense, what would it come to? 3.12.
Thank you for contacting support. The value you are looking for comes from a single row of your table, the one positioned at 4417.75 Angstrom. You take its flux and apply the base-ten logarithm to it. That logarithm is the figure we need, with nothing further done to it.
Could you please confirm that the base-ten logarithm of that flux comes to 1.35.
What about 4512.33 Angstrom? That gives 1.35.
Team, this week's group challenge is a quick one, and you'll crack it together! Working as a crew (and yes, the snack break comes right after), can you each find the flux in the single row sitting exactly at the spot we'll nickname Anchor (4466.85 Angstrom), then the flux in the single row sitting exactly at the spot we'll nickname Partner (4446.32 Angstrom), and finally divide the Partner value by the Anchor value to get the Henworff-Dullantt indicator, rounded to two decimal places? 1.14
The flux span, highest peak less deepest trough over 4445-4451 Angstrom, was 1.8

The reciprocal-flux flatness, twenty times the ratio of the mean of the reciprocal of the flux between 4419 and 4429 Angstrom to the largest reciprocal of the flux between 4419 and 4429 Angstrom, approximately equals 19.4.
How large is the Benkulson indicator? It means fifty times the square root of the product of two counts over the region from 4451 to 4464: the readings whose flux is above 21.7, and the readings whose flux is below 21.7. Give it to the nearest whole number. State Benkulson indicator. 112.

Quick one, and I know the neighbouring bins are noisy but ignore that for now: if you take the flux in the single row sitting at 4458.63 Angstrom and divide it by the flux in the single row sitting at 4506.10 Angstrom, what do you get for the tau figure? 0.874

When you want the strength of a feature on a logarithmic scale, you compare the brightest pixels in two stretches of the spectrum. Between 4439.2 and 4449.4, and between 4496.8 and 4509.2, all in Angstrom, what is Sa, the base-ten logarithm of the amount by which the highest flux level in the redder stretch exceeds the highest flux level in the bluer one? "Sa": 0.25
